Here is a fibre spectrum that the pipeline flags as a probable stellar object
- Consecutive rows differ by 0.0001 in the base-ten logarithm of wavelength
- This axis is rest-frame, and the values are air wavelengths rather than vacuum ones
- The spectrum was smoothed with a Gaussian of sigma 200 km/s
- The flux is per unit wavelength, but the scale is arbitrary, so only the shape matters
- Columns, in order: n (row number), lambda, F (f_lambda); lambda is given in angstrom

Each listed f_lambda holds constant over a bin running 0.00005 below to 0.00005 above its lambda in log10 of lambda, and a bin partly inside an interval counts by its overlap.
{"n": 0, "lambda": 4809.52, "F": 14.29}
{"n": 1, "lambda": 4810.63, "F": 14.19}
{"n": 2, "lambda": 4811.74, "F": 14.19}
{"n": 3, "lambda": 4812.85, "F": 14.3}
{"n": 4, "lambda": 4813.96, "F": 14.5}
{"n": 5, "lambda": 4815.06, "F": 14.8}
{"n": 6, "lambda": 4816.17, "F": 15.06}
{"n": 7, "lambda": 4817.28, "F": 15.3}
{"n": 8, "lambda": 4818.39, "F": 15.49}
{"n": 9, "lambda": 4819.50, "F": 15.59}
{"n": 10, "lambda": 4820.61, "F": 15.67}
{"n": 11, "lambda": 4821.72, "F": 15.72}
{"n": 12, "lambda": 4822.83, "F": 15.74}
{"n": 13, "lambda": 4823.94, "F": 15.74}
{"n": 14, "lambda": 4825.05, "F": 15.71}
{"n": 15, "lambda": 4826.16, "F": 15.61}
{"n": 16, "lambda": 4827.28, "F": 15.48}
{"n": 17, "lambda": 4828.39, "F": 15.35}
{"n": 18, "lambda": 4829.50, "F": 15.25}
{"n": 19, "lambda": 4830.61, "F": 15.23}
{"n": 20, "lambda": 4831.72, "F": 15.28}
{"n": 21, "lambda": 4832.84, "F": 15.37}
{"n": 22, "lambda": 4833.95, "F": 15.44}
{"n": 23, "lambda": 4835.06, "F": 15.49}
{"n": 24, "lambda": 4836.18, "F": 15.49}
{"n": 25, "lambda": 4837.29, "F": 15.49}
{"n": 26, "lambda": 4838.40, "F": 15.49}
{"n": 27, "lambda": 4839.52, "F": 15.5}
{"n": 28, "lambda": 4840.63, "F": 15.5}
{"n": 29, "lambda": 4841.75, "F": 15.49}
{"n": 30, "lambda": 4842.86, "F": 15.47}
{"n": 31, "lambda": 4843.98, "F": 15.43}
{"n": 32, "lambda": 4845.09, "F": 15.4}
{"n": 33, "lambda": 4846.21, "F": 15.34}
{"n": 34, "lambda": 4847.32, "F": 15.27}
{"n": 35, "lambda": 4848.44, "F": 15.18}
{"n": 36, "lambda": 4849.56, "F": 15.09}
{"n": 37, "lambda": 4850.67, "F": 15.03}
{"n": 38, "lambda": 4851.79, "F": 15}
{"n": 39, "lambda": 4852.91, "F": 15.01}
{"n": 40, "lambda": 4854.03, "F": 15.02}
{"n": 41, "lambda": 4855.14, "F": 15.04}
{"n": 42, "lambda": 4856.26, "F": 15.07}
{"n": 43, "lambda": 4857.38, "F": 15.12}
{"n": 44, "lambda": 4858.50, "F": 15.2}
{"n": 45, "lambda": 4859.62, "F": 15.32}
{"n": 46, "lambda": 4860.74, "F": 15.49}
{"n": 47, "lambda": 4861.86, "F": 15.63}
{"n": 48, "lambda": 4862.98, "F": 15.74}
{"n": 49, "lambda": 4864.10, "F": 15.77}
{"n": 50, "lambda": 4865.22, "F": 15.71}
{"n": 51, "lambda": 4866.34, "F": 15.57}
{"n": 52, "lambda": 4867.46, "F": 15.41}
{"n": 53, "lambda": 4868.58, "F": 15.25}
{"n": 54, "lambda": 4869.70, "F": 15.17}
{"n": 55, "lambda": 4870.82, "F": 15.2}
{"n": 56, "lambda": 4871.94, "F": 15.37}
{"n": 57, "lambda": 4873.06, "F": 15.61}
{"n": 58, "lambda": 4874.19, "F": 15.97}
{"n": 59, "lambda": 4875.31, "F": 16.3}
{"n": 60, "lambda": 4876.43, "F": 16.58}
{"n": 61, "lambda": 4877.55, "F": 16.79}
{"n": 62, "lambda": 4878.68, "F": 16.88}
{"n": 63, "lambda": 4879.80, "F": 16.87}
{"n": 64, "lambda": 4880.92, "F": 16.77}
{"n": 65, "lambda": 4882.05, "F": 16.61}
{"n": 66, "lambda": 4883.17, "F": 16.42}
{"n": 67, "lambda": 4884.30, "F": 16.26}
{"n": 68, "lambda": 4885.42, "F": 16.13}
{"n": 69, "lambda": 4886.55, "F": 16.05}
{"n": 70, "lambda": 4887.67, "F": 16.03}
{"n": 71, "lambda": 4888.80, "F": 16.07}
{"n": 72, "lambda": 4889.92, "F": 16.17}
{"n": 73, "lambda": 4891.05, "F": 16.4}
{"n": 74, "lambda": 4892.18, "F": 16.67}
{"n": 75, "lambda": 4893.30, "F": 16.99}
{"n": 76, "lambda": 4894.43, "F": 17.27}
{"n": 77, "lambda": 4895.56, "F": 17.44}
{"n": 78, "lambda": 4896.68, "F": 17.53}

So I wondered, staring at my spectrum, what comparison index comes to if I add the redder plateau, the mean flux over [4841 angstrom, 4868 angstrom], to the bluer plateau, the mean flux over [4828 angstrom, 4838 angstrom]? 30.7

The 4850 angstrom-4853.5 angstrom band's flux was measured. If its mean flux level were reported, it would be 15.01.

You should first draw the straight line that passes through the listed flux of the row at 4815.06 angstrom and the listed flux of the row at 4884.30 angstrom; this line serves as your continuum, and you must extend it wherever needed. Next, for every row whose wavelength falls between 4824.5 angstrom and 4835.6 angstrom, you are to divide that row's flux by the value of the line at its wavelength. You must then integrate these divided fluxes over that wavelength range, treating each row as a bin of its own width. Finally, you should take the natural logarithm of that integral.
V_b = 2.43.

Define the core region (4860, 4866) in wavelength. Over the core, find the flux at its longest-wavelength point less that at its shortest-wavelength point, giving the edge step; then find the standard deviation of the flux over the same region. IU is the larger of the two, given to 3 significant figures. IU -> 0.220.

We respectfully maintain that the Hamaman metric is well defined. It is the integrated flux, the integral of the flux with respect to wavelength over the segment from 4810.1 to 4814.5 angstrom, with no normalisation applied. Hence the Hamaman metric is 63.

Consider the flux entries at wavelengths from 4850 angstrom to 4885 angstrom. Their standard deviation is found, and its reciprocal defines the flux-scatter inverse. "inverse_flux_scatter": 2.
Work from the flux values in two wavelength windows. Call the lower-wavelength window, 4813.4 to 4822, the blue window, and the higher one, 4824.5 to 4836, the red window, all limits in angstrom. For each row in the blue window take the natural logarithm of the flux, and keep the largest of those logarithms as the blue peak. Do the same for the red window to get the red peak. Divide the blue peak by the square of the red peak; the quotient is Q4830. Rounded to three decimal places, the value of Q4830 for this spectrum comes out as 0.363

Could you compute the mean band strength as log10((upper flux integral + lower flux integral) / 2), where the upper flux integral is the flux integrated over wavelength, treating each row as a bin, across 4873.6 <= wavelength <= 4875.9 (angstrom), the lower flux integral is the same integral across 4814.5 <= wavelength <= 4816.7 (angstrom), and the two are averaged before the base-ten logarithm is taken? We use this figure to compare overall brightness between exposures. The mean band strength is 1.54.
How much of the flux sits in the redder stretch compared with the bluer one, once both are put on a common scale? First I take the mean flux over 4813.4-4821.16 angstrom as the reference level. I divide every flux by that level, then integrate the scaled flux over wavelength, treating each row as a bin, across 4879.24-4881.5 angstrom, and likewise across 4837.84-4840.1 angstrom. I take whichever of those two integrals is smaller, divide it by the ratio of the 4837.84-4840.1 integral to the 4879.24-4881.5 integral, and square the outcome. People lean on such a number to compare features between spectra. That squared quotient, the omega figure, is 6.2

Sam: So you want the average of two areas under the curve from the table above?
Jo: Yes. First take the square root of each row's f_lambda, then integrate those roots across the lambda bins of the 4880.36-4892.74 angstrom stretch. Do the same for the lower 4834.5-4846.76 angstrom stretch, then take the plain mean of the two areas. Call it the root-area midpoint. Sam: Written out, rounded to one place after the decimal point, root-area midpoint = 49.1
